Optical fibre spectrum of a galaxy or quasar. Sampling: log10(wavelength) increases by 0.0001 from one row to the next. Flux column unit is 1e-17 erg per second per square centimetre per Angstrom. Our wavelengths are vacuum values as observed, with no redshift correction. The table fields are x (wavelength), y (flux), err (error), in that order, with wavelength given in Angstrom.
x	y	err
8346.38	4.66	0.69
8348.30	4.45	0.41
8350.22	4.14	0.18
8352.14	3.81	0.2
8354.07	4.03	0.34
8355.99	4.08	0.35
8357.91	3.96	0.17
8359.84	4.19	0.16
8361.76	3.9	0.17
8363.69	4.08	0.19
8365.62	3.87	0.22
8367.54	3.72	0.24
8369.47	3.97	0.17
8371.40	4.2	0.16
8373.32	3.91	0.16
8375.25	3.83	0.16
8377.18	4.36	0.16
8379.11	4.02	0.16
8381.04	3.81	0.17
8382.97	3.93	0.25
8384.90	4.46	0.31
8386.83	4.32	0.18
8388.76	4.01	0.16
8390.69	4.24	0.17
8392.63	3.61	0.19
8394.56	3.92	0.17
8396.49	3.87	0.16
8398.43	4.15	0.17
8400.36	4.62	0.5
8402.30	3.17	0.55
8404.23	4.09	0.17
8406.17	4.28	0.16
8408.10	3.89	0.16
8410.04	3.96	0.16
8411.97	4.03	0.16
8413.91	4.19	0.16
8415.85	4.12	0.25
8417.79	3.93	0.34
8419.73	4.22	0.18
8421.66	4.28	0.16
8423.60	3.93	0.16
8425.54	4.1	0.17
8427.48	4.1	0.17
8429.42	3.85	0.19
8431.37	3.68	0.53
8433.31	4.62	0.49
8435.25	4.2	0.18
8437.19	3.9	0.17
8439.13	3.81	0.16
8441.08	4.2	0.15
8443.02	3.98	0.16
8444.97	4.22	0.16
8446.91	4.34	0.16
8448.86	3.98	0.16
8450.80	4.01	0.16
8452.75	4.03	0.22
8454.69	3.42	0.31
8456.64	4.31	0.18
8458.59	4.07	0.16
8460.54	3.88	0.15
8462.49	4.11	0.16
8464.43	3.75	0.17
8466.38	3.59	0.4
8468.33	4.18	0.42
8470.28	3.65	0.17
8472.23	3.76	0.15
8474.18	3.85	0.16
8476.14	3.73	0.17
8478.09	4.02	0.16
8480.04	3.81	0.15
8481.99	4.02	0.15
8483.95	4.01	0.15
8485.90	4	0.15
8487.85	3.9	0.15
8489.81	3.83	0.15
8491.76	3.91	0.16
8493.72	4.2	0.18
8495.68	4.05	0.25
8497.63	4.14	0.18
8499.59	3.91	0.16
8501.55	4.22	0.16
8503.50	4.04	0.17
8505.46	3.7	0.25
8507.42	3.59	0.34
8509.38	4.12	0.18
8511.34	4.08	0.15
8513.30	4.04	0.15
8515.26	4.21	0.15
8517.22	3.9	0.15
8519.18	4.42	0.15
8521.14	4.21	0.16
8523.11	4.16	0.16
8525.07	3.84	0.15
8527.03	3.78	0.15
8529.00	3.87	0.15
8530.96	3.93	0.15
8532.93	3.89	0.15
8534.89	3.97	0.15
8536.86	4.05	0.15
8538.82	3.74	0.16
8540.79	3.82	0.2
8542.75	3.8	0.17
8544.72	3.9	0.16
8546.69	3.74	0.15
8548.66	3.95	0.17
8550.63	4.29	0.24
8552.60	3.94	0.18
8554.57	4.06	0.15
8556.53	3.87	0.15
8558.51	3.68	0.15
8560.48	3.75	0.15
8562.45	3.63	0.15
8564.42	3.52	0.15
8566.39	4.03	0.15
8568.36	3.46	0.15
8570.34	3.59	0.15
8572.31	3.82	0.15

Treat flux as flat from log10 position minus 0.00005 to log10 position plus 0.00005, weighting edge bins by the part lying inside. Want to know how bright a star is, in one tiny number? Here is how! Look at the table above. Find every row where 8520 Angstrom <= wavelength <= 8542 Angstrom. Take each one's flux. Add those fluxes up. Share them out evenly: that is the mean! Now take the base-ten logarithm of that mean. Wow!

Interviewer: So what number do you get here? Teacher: 0.595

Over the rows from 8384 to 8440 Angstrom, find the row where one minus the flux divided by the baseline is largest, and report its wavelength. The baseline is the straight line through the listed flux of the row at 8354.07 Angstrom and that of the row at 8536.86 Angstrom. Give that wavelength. 8402.30 Angstrom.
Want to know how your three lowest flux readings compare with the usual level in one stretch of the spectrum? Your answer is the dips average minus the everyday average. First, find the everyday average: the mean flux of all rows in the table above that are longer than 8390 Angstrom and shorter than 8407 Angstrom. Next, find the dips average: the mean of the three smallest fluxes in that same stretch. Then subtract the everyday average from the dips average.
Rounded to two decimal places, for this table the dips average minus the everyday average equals -0.44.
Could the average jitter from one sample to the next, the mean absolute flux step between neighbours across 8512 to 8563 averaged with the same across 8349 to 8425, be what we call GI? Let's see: 0.23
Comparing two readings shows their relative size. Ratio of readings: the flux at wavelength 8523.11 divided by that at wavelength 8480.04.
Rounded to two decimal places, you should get 1.09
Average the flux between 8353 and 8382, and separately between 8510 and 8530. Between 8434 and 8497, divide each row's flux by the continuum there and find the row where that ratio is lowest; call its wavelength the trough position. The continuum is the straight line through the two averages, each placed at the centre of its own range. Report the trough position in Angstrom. 8454.69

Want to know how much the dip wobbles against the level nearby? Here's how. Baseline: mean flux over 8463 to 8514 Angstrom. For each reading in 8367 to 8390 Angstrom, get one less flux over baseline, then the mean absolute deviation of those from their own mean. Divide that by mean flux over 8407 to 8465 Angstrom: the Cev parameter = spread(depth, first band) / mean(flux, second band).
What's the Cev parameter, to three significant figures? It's 0.0122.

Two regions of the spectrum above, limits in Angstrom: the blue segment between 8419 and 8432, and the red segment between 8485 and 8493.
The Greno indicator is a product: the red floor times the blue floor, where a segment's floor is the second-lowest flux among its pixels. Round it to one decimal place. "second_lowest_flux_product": 15.0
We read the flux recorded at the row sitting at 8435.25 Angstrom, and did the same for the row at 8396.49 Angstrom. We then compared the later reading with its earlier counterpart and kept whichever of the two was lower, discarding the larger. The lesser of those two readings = 3.87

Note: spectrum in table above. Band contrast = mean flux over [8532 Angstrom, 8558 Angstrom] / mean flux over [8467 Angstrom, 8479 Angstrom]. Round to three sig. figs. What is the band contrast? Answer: 1.02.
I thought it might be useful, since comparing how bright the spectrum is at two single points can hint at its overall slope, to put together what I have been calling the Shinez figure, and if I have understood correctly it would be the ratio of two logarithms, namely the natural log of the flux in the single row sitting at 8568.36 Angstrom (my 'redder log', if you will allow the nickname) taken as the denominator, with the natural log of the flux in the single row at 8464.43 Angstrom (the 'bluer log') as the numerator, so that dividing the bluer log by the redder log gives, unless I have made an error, 1.065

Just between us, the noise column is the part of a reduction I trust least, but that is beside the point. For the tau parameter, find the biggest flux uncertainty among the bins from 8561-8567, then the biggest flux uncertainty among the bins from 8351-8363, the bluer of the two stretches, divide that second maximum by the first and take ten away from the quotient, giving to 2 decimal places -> -7.67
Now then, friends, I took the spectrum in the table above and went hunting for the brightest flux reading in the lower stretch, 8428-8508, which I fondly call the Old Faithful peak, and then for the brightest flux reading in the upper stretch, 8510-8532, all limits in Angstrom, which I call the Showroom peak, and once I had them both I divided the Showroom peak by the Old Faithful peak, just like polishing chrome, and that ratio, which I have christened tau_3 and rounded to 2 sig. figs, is 0.96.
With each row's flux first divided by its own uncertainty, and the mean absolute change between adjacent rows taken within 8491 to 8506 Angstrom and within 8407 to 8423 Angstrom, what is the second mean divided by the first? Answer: 1.1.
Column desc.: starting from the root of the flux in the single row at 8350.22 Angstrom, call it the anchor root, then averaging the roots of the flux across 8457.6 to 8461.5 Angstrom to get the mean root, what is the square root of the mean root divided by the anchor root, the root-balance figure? 0.99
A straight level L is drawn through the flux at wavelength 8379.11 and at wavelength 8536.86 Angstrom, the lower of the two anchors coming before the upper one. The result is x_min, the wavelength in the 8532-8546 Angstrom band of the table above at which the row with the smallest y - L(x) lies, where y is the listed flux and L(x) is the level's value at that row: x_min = 8538.82 Angstrom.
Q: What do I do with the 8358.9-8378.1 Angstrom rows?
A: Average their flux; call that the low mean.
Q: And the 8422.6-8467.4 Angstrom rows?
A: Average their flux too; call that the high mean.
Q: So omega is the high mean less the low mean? 0.00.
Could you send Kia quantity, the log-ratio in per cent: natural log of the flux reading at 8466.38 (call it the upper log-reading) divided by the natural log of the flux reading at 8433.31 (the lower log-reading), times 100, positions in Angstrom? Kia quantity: 84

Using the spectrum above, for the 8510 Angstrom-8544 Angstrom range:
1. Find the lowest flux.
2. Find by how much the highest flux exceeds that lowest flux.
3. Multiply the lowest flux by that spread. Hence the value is 2.54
